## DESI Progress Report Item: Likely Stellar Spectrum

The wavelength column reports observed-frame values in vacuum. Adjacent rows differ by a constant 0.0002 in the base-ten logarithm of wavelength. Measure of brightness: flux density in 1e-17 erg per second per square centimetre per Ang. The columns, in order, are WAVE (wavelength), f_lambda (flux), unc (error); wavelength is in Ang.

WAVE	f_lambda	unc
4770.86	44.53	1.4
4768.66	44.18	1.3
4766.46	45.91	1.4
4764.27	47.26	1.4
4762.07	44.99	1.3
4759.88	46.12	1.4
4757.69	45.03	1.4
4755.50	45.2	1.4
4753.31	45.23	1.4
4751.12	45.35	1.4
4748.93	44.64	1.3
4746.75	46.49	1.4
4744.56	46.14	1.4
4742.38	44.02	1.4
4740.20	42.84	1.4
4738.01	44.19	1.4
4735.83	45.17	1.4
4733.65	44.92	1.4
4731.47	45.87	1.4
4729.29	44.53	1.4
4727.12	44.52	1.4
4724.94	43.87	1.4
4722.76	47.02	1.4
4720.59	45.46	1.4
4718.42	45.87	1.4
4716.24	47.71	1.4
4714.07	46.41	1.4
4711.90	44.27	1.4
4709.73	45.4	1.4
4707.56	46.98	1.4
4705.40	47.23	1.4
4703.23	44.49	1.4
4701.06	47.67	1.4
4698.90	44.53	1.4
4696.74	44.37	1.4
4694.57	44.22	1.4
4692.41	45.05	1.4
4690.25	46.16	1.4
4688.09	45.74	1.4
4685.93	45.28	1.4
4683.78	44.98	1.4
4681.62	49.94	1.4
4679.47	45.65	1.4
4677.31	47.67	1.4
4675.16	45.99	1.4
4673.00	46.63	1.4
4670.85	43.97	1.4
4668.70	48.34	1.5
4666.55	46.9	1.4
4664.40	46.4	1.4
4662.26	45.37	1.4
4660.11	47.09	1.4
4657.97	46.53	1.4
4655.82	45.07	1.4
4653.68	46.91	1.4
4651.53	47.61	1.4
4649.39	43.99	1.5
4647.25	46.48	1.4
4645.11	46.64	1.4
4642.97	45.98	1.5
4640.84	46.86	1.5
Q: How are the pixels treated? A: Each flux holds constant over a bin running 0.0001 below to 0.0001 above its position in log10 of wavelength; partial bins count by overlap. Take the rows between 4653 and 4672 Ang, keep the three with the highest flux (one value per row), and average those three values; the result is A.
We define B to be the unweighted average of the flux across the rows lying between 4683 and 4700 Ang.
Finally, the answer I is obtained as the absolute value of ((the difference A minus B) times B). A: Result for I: 108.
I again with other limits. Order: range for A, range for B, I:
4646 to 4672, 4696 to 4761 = 104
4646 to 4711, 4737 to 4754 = 170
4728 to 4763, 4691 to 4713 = 38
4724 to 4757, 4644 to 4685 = 12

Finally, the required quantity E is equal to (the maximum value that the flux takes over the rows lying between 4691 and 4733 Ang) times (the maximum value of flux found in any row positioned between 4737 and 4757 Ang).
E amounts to 2218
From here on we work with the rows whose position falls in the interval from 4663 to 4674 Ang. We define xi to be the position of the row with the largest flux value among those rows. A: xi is 4668.70 Ang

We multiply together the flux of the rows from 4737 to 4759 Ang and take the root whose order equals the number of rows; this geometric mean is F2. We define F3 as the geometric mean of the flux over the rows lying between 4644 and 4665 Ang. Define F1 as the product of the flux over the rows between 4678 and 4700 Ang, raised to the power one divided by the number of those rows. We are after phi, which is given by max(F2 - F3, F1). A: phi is 45.6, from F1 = 45.6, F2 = 44.9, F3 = 46.2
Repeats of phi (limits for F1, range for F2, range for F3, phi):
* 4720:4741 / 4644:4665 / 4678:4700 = 44.8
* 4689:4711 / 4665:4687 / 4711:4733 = 45.6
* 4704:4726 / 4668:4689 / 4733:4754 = 46.0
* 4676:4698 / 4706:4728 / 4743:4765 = 45.9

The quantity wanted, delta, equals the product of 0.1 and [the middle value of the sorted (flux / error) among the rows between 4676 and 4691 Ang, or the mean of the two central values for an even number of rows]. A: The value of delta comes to 3.27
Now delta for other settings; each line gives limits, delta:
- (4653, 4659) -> 3.32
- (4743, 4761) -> 3.27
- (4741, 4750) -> 3.31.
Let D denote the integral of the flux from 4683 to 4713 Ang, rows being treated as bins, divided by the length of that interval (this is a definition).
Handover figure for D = 45.5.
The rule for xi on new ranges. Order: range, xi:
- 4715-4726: 4716.24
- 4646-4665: 4651.53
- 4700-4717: 4716.24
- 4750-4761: 4759.88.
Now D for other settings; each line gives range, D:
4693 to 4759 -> 45.3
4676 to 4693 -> 46.4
